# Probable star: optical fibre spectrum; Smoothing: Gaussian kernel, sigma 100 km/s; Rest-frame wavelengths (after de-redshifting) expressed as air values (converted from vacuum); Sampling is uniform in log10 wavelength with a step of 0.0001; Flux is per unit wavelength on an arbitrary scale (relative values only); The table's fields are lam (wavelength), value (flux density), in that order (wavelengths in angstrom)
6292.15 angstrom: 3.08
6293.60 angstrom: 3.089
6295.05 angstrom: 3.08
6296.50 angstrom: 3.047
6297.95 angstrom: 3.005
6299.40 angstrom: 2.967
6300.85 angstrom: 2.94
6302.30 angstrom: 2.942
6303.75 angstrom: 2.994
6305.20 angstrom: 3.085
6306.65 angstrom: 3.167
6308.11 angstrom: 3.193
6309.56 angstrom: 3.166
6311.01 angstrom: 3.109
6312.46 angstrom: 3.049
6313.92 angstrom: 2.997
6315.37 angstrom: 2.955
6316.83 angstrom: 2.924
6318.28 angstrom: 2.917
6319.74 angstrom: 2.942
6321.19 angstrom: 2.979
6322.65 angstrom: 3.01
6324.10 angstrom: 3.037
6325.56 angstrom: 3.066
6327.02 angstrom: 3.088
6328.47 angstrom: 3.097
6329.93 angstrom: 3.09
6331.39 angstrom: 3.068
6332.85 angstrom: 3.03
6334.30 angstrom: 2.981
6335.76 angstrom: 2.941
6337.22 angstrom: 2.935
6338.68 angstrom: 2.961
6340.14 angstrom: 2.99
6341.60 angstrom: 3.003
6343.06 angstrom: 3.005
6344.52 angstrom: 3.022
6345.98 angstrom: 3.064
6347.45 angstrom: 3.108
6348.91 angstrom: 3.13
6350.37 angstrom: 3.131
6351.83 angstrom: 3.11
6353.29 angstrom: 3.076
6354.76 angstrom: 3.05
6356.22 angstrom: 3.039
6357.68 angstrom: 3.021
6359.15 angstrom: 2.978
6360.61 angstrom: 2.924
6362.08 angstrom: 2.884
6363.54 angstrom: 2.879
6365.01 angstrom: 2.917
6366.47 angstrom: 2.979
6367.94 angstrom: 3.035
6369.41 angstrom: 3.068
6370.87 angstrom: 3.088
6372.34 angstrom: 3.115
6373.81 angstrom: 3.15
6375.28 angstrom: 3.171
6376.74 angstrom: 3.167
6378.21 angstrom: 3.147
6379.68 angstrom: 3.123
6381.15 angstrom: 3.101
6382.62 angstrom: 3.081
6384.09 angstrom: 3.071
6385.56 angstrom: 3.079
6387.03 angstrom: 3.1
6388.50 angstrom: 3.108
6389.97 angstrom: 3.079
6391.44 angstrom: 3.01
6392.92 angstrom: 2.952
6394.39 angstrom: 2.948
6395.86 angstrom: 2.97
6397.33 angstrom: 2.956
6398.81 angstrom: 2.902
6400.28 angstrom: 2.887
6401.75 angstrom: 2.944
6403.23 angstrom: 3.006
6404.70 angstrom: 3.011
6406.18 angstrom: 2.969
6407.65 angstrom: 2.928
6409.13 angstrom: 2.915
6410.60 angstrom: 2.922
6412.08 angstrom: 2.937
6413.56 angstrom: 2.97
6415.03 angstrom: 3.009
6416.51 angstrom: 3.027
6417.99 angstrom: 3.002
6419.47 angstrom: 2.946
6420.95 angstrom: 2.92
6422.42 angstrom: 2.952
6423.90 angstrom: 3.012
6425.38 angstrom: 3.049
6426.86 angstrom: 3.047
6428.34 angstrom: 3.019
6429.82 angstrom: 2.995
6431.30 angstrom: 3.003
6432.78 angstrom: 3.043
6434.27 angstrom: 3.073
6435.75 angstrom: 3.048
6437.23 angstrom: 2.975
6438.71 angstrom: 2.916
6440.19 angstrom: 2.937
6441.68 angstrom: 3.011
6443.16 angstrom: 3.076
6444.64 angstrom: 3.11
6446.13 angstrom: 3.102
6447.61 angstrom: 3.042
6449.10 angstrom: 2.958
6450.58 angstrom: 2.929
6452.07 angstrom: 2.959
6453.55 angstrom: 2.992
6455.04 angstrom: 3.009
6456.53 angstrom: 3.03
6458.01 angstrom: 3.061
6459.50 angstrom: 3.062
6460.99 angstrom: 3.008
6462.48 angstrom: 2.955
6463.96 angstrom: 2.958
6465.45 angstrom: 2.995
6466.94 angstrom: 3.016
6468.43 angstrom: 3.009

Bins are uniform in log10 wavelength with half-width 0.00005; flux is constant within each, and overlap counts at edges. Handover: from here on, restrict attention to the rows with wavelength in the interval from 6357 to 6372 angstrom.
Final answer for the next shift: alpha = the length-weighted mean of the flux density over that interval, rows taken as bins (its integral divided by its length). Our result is 2.98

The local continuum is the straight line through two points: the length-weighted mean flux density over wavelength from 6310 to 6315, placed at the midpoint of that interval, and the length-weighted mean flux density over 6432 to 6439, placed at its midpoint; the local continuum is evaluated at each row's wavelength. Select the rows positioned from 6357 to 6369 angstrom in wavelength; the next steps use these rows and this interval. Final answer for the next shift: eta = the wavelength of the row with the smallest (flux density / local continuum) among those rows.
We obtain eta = 6363.54 angstrom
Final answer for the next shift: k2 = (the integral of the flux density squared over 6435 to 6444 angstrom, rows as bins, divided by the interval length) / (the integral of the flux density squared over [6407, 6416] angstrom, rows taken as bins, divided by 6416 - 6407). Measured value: 1.03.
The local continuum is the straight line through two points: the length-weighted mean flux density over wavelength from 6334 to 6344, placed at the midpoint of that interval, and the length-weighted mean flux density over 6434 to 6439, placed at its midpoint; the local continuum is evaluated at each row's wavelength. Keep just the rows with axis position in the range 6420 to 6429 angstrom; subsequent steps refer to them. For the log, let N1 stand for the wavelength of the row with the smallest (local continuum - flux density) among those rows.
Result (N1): 6425.38 angstrom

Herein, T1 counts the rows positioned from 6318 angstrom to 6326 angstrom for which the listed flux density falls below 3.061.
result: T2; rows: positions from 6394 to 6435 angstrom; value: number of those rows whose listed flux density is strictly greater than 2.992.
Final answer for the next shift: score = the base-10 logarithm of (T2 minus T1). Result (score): 0.90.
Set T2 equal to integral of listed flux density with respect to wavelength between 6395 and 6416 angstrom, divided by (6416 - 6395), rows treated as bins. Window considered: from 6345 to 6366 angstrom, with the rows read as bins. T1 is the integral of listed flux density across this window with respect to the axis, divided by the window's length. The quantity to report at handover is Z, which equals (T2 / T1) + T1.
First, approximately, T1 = 3.02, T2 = 2.953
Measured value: 4.00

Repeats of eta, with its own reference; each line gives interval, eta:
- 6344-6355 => 6344.52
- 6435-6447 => 6438.71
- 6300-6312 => 6300.85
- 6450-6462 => 6450.58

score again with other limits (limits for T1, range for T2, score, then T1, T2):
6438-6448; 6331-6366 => 1.00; 4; 14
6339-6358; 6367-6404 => 1.04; 7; 18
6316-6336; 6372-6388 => 0.30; 9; 11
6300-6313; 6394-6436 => 1.00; 4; 14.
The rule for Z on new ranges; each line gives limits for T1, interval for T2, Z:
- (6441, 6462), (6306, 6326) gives 4.03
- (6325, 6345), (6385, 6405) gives 4.01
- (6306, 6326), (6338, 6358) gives 4.04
